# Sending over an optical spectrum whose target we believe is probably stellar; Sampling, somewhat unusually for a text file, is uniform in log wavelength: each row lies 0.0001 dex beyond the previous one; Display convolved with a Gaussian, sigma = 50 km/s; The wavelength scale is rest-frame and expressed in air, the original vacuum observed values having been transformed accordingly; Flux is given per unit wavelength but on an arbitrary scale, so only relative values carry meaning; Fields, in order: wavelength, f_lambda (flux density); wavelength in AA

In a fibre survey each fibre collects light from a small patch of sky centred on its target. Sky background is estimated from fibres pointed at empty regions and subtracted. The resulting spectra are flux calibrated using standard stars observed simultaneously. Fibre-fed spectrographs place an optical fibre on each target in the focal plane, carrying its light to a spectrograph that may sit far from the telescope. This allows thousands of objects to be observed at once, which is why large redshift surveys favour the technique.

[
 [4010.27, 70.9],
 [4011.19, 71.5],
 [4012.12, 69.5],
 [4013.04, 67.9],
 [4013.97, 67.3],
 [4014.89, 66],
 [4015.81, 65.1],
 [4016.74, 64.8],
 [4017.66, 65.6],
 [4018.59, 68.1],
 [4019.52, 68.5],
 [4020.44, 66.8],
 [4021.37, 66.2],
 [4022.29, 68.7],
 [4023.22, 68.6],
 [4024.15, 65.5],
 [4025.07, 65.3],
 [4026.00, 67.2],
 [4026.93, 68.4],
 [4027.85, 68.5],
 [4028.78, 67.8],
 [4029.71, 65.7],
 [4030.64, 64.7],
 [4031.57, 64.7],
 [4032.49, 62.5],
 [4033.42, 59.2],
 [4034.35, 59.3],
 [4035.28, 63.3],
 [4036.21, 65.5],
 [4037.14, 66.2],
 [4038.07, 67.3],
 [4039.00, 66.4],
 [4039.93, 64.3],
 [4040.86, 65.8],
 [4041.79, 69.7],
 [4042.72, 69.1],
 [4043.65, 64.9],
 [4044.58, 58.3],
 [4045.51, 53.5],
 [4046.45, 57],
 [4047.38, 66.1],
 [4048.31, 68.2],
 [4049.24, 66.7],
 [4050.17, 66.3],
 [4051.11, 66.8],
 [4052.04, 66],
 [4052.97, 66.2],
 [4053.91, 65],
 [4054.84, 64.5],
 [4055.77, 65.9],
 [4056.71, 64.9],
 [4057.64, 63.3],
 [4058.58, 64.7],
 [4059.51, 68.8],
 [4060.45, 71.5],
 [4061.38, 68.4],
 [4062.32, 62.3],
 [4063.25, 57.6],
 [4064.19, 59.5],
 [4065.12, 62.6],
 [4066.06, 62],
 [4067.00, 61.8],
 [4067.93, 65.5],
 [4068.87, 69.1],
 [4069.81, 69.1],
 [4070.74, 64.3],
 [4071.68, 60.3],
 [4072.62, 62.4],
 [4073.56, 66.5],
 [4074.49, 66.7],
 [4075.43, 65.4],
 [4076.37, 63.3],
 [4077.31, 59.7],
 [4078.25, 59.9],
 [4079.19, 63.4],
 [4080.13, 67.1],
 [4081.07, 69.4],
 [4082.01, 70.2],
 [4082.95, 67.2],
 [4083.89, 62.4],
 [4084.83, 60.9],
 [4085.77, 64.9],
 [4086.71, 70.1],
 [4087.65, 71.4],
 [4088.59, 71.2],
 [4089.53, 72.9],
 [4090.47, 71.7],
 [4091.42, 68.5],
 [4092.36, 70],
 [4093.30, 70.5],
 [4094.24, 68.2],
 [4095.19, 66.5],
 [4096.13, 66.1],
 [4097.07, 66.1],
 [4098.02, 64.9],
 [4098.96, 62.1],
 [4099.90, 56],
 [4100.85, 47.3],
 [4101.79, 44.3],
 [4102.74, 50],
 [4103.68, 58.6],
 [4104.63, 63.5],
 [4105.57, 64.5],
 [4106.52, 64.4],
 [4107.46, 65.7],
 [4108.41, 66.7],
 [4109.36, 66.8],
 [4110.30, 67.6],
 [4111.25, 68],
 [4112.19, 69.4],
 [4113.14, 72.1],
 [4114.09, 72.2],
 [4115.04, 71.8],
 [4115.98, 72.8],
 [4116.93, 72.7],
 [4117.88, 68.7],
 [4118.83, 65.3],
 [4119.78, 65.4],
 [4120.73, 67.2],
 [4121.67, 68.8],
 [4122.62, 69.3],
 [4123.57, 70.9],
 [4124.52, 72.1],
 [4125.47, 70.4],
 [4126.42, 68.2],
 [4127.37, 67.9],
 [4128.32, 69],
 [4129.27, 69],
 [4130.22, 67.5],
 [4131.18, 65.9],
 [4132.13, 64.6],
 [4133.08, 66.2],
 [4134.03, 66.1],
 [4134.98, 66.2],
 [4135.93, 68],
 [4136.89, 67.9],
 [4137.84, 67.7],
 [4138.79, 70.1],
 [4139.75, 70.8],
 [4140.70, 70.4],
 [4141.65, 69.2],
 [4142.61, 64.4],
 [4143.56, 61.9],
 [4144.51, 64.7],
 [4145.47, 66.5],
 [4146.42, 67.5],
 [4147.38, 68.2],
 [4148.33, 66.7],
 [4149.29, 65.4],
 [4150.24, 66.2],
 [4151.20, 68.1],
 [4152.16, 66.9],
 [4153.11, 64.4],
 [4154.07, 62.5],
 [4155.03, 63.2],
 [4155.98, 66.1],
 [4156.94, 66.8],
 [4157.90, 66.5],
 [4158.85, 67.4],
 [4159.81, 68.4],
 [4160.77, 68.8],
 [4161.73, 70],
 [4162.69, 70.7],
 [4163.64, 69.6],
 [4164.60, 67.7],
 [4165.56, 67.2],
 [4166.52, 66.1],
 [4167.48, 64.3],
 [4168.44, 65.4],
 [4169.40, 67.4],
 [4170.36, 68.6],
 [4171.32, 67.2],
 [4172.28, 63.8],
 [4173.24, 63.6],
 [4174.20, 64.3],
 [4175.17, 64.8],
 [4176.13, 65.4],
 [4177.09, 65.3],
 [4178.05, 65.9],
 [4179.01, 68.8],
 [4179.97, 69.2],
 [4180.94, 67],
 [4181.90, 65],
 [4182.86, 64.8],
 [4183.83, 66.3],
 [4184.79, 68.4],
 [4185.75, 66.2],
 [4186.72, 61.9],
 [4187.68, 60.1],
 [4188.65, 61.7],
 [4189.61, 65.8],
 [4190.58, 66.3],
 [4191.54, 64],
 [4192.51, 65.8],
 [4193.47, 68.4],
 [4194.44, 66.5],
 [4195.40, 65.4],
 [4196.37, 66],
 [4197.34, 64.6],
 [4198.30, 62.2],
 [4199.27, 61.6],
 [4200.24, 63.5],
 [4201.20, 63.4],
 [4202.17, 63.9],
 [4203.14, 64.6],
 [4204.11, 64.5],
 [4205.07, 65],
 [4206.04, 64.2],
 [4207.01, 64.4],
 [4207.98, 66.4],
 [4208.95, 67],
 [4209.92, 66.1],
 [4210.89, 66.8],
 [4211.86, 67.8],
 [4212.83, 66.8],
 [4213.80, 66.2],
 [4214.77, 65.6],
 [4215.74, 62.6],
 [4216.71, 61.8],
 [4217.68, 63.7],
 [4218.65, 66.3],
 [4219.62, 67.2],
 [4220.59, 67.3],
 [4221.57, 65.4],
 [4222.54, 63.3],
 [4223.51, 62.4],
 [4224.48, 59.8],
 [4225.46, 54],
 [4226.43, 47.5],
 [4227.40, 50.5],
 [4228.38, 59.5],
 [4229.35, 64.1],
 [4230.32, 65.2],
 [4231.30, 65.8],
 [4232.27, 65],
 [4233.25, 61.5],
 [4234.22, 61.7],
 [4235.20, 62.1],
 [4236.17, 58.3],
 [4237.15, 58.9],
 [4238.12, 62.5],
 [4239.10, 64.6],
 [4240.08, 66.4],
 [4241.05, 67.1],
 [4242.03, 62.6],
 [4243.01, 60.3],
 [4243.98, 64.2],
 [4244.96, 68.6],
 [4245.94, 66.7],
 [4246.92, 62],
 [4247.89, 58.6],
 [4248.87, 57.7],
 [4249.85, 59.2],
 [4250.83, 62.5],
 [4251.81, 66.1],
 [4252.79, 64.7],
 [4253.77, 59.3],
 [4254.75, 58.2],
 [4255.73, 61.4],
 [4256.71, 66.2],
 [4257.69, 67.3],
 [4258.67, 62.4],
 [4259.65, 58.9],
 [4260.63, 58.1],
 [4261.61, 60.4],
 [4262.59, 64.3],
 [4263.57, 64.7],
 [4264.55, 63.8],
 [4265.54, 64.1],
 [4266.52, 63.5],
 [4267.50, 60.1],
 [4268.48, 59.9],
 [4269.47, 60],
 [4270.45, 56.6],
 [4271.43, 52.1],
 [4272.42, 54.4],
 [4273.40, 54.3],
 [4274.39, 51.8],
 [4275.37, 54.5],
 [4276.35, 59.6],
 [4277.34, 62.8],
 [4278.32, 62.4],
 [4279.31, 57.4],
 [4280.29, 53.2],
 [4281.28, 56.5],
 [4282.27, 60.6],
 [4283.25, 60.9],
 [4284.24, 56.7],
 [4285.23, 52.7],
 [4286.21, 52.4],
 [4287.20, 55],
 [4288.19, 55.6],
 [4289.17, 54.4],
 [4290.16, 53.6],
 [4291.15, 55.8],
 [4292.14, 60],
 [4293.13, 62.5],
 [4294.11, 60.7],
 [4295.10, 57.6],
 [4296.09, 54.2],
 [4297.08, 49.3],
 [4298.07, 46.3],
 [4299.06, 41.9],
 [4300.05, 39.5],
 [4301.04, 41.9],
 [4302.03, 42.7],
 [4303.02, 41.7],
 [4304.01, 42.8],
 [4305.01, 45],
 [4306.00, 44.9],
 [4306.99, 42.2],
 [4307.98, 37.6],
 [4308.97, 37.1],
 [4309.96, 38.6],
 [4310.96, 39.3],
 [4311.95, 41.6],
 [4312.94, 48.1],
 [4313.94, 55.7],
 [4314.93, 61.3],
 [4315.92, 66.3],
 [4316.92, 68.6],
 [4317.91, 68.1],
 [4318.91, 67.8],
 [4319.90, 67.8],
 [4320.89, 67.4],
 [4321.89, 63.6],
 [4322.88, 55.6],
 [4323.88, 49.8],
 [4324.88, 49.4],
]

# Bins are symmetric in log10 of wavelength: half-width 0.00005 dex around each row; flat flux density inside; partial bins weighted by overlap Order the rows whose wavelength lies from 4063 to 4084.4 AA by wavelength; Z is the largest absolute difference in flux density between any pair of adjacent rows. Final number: 4.80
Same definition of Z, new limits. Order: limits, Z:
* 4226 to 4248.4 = 9.00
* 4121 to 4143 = 4.80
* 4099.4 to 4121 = 8.70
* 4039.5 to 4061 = 9.10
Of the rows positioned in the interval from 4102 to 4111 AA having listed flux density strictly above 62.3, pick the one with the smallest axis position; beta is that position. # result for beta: 4104.63 AA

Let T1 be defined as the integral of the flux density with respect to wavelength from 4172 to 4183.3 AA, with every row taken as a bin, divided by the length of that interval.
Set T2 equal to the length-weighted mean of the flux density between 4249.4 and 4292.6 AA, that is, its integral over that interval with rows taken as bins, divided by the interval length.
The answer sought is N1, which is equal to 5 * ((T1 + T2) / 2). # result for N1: 312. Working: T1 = 65.7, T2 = 59.0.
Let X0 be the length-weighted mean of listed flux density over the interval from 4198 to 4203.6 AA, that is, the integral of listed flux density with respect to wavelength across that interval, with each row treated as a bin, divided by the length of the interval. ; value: 63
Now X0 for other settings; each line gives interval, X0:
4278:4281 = 57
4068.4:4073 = 65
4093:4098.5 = 67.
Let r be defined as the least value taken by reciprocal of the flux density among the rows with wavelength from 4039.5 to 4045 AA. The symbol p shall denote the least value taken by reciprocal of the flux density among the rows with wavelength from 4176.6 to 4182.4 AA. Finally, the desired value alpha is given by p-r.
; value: 0.0001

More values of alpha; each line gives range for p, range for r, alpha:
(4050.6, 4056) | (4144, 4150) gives 0.0003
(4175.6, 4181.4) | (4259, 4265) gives -0.0010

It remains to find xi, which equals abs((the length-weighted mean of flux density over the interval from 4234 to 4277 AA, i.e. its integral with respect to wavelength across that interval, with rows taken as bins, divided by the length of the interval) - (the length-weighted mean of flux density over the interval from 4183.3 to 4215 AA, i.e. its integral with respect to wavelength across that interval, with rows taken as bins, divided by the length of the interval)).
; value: 4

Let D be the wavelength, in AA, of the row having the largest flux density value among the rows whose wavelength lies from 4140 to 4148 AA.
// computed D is 4140.70 AA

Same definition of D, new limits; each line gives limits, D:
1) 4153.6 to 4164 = 4162.69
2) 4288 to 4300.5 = 4293.13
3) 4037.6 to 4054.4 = 4041.79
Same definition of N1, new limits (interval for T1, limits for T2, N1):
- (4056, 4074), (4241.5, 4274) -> 314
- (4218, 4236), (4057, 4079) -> 314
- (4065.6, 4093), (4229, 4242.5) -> 324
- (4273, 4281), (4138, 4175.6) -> 309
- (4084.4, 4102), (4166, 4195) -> 327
